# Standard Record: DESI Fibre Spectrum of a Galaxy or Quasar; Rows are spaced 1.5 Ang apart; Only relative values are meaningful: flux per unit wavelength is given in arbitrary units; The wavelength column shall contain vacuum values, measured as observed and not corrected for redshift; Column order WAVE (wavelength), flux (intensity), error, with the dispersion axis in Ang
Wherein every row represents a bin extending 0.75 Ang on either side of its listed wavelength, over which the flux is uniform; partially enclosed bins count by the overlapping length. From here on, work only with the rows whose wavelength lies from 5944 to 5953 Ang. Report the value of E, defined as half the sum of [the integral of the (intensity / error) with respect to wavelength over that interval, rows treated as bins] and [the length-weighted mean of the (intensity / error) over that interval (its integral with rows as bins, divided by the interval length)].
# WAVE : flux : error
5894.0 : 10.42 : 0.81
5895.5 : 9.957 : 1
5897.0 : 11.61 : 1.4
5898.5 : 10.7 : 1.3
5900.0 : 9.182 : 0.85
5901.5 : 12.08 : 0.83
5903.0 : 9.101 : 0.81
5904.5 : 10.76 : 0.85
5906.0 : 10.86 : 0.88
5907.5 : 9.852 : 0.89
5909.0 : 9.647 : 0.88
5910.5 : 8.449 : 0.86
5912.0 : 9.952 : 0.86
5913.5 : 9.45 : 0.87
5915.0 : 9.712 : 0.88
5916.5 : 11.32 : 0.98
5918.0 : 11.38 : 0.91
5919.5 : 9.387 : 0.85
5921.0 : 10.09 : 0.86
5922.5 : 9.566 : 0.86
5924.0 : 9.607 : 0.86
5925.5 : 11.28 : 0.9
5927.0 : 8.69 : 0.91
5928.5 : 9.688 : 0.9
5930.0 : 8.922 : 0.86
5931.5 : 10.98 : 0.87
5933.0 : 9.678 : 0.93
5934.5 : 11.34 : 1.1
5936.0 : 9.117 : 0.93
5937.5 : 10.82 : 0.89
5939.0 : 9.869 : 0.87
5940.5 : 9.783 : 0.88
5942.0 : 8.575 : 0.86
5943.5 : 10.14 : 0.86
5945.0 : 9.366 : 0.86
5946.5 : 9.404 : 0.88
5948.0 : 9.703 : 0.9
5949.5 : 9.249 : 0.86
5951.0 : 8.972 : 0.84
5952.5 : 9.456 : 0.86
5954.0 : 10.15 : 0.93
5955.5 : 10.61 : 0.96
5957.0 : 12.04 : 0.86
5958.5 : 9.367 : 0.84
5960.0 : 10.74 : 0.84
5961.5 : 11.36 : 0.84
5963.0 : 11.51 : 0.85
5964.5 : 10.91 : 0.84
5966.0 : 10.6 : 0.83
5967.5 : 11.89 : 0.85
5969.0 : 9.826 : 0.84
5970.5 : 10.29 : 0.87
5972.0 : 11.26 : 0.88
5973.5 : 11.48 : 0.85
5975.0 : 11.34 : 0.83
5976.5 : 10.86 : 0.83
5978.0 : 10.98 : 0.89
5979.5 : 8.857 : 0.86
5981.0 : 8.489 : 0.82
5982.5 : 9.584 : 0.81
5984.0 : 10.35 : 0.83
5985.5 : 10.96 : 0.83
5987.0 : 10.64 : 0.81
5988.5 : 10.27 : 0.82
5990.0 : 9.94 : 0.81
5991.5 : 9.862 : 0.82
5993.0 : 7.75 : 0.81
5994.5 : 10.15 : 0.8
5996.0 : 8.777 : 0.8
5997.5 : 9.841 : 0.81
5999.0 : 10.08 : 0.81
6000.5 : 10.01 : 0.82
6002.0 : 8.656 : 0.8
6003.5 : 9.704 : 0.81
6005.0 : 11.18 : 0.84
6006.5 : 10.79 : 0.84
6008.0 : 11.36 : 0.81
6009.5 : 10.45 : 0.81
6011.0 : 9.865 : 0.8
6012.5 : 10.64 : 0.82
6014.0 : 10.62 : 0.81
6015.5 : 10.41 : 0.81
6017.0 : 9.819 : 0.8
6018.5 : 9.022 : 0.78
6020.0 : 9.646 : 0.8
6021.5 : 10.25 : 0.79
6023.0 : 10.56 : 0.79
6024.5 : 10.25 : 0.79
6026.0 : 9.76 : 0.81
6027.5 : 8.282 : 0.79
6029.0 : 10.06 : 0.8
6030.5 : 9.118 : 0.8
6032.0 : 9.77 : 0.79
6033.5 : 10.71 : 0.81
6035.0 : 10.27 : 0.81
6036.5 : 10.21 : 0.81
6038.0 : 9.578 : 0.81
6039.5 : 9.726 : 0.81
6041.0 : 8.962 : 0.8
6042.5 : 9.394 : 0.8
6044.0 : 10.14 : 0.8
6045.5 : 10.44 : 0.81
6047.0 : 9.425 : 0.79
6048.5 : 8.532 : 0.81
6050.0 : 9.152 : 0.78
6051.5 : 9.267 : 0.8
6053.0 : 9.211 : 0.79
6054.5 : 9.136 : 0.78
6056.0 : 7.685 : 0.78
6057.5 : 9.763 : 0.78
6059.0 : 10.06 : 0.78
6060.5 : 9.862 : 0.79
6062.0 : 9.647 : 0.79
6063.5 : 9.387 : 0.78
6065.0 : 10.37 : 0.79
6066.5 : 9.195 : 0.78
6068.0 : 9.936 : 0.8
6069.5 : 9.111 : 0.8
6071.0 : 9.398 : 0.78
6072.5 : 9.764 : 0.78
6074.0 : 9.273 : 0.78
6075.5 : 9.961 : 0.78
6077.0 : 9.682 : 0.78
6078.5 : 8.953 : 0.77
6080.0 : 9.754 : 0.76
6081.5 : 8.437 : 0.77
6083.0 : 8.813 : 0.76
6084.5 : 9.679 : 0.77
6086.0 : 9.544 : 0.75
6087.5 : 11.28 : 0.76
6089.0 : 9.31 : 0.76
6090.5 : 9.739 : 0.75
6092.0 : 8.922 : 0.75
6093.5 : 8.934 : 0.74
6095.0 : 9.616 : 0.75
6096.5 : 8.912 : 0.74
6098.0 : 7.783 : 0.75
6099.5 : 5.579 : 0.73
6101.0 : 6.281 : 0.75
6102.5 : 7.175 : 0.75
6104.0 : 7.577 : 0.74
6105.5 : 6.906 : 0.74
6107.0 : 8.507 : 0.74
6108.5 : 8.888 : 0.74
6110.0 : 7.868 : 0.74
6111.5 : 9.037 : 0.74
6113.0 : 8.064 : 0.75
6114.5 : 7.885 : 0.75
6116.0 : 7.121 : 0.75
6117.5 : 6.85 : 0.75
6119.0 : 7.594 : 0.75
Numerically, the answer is 54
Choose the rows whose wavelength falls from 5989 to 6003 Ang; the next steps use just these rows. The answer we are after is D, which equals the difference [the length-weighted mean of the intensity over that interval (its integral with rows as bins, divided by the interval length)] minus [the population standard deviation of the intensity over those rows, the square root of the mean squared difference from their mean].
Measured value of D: 8.7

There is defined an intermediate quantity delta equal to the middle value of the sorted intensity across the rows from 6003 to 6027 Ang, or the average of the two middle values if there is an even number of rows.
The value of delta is 10.33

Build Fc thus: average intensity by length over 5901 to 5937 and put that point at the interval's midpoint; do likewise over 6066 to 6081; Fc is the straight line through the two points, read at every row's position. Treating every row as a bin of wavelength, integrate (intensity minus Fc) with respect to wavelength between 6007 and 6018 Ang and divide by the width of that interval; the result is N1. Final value 0.7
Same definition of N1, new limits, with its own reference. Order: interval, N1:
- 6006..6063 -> 0.2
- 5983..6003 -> 0.0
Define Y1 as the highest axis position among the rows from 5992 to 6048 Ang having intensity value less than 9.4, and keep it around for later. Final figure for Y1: 6042.5 Ang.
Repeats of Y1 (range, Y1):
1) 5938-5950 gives 5949.5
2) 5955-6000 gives 5996.0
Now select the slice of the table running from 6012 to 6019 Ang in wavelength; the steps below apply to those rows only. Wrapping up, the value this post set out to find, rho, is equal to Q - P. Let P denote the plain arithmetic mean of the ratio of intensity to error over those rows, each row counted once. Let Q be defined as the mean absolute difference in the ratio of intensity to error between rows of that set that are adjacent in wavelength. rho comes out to -12.1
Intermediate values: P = 12.6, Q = 0.42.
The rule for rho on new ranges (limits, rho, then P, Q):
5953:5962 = -10.6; 12.2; 1.66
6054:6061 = -10.6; 11.9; 1.33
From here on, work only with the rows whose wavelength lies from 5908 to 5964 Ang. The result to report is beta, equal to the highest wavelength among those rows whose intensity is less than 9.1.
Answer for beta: 5951.0 Ang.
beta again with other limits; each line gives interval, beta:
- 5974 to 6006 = 6002.0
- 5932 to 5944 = 5942.0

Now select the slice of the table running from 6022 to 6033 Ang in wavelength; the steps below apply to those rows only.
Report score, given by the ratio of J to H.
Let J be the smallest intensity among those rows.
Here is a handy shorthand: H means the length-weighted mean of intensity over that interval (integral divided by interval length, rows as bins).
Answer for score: 0.85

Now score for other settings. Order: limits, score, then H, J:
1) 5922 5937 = 0.88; 9.9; 8.69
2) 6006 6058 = 0.79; 9.8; 7.685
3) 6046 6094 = 0.82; 9.4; 7.685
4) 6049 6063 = 0.83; 9.3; 7.685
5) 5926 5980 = 0.84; 10.2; 8.575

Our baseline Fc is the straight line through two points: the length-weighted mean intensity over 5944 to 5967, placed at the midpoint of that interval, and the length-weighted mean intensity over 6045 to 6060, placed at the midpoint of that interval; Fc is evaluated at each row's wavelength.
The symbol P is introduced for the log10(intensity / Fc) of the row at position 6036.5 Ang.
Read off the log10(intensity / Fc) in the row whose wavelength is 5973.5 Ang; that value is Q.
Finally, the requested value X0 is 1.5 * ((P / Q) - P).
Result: 1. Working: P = 0.0349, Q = 0.057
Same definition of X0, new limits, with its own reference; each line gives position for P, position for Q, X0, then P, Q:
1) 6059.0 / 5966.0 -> 3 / 0.0392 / 0.019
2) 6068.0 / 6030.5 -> -3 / 0.0382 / -0.017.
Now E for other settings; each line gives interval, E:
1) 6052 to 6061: 59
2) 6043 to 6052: 59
